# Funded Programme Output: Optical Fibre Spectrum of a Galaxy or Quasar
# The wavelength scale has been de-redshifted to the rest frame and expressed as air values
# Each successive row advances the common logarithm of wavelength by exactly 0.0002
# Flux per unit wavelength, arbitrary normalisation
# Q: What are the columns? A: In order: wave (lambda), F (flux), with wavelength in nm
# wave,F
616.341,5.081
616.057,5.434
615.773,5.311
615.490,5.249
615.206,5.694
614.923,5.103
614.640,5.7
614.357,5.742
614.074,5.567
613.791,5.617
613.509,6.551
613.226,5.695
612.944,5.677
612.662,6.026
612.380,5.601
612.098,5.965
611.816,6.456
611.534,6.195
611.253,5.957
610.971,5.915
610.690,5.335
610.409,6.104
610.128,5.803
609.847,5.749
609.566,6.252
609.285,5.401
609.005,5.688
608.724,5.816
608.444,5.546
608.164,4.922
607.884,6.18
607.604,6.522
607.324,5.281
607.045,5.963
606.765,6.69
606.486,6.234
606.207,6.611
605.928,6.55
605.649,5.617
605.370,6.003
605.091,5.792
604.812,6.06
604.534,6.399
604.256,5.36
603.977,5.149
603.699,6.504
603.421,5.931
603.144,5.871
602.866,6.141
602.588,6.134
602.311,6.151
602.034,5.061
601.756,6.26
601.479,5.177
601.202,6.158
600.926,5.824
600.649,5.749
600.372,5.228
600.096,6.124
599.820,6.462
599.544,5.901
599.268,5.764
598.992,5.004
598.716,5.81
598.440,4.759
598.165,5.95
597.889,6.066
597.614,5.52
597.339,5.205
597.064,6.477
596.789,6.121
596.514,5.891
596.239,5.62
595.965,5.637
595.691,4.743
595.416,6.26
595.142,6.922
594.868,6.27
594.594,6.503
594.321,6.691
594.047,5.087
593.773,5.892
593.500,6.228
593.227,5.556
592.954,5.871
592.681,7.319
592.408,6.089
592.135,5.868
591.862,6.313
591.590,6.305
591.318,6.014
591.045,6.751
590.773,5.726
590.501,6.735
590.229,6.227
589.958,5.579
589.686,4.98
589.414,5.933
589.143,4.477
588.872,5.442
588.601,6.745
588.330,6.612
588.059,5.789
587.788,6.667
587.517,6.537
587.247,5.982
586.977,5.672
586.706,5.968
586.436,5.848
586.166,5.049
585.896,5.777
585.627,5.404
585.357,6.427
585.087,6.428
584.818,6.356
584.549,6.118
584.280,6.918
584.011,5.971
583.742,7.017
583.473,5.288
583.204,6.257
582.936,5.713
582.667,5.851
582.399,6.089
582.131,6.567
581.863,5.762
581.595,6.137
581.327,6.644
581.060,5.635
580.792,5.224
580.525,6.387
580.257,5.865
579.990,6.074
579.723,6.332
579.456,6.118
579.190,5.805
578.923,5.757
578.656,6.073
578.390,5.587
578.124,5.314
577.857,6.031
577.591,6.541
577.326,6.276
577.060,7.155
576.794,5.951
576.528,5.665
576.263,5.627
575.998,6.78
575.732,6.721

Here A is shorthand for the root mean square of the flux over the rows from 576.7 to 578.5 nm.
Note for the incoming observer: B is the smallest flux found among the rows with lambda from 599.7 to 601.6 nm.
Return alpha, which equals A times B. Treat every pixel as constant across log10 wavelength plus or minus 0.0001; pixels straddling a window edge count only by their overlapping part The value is 32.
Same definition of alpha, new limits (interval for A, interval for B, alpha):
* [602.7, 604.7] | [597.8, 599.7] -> 28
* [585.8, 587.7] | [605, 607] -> 33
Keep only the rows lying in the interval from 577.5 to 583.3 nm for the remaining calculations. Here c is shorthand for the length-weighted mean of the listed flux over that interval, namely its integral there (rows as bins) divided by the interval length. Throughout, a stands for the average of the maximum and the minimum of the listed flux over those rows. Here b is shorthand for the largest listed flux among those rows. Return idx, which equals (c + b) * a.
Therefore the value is 75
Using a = 5.93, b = 6.644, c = 5.98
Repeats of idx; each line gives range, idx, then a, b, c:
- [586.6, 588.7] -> 81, 6.21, 6.745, 6.24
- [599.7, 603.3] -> 71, 5.76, 6.462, 5.87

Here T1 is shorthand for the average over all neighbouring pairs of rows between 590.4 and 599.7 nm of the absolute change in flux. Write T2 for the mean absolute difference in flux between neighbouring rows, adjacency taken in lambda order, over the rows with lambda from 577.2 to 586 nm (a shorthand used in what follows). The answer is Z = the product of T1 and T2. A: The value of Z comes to 0.34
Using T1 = 0.65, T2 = 0.53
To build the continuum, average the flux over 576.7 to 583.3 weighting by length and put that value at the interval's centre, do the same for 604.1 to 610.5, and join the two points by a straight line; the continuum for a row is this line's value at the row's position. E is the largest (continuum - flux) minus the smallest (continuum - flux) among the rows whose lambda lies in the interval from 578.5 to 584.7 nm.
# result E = 1.81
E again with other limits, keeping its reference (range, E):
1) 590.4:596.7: 2.56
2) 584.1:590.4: 2.42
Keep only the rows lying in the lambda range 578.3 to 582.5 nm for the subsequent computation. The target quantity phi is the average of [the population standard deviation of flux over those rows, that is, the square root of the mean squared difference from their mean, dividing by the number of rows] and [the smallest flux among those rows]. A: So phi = 2.79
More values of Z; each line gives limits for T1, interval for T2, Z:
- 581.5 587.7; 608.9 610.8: 0.26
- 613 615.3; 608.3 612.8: 0.17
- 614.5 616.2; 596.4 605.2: 0.21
